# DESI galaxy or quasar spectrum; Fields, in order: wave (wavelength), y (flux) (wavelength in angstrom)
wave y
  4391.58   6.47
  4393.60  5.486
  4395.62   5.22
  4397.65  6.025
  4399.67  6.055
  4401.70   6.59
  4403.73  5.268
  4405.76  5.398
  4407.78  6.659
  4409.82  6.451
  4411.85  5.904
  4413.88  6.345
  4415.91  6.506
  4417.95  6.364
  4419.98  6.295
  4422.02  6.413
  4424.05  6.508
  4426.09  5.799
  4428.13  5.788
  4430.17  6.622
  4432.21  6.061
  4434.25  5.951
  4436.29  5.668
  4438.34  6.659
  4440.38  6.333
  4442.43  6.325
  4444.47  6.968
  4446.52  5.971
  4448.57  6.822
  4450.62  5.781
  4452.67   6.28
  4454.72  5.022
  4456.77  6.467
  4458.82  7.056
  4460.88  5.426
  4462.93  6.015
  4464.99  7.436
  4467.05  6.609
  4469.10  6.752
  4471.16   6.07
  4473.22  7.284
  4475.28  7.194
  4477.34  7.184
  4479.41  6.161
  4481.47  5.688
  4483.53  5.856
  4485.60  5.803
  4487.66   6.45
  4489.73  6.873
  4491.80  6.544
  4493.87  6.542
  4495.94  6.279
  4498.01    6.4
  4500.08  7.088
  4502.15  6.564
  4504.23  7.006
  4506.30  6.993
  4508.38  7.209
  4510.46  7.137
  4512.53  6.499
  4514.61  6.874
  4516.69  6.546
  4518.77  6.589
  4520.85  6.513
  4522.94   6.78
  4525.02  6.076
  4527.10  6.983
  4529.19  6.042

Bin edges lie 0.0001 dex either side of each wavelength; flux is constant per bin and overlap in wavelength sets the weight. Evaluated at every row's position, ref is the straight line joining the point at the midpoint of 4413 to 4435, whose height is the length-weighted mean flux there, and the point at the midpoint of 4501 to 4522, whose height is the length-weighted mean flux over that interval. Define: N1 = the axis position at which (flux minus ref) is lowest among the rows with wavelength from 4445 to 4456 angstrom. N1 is 4454.72 angstrom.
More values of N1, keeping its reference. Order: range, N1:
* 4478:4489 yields 4481.47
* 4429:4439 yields 4436.29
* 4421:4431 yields 4428.13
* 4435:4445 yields 4436.29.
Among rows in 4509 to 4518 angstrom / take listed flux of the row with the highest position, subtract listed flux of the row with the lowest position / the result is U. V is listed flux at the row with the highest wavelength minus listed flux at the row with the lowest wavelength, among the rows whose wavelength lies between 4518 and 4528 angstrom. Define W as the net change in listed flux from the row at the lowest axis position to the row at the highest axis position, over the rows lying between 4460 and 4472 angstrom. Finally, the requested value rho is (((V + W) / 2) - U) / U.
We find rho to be -1.9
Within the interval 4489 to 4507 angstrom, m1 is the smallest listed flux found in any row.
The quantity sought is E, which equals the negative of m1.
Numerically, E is -6.3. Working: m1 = 6.279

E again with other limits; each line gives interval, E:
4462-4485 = -5.7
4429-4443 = -5.7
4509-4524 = -6.5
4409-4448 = -5.7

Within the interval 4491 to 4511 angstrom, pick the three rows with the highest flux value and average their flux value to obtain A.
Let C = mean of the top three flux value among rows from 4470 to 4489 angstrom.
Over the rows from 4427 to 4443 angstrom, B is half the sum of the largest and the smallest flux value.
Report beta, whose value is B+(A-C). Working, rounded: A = 7.14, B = 6.16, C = 7.22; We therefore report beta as 6.1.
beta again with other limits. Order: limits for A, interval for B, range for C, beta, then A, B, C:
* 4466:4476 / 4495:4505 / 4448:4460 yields 7.0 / 7.08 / 6.68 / 6.78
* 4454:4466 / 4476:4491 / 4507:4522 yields 6.3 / 6.99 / 6.44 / 7.07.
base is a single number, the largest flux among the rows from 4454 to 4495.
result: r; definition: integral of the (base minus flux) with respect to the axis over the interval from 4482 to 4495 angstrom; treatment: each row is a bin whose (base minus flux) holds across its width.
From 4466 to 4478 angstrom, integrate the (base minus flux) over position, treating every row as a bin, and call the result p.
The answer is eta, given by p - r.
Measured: -7.4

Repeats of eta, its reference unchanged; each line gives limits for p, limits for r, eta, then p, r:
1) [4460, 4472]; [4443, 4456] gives -4.3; 12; 16.7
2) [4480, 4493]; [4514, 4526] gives 5.4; 16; 10.6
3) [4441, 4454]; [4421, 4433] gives -0.4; 14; 14.8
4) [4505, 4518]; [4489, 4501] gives -2.6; 7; 9.9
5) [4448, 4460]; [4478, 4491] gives -1.6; 15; 16.4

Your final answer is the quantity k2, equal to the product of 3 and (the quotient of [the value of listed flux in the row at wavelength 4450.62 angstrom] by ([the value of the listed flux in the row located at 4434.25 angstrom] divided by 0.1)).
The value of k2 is 0.291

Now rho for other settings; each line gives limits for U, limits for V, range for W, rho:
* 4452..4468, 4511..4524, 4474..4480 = -2.1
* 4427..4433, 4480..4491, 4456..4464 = 0.3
